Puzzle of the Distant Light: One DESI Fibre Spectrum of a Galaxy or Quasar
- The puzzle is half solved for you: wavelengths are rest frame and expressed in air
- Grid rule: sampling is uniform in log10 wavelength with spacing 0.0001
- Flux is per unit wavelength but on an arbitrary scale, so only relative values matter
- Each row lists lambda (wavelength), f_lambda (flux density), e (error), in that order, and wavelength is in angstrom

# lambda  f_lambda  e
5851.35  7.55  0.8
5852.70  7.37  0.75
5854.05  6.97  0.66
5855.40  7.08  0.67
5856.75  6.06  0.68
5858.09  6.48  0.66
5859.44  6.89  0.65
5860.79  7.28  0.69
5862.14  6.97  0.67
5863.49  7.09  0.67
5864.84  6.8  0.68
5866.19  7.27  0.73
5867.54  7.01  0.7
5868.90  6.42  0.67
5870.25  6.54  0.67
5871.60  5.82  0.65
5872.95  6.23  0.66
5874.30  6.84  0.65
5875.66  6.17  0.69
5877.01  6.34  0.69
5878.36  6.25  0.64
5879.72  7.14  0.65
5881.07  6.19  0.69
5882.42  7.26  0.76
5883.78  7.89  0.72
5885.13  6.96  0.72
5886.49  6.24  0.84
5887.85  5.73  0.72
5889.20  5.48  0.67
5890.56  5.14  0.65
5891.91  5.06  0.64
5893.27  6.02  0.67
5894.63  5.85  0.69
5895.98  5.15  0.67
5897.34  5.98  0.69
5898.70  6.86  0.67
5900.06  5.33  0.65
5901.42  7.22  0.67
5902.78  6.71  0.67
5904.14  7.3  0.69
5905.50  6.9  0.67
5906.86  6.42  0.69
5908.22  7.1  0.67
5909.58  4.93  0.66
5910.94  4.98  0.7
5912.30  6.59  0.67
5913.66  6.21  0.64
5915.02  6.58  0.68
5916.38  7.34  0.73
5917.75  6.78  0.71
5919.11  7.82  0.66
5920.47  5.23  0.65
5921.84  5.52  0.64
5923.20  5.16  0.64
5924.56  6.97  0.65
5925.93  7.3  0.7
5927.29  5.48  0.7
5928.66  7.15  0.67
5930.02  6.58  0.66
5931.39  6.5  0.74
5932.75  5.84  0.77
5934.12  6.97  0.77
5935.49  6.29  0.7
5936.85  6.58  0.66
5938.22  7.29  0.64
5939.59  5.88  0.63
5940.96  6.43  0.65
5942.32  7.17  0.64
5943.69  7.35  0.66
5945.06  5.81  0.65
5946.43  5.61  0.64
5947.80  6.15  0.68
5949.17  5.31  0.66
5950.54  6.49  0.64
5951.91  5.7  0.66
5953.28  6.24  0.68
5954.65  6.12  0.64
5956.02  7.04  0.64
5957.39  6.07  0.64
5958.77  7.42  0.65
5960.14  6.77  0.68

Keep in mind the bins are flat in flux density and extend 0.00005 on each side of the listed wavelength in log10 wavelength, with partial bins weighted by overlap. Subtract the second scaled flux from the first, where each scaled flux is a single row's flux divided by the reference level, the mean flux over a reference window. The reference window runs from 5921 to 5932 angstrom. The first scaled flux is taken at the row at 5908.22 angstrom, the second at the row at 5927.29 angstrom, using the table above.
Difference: 0.26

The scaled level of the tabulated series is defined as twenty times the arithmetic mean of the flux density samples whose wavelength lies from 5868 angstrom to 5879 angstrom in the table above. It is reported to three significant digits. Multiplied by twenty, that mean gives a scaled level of 127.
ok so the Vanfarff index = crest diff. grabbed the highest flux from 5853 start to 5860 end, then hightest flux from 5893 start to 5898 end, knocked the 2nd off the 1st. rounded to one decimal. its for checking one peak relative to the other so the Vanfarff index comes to 1.1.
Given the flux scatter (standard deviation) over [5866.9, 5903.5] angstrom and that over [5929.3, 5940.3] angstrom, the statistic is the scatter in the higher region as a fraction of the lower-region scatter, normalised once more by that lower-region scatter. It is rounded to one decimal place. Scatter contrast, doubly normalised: 0.9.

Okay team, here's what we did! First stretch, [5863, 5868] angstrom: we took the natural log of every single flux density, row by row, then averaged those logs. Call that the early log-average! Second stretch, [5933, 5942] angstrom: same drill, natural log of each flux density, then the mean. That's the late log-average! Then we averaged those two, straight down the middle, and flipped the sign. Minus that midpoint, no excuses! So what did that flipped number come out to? -1.92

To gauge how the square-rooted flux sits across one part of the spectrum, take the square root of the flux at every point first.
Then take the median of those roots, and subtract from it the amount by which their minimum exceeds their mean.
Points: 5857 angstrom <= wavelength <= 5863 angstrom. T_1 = 2.71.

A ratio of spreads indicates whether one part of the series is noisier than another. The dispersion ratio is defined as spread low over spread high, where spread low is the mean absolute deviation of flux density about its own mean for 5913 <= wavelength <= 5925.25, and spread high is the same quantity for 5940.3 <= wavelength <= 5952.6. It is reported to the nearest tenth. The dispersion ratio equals 1.4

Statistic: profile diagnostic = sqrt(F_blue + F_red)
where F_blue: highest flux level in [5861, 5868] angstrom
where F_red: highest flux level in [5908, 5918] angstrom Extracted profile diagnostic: 3.82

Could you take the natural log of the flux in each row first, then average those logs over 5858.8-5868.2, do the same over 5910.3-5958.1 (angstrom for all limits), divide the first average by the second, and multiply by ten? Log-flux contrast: 10.59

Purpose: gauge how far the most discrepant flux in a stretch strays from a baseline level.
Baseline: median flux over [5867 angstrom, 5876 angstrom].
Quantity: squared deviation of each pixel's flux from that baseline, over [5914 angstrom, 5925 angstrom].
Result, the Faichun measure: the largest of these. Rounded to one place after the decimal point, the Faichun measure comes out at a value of 2.0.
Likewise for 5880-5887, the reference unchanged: 2.2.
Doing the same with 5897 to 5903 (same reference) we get 1.2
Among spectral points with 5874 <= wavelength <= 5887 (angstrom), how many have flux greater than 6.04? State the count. 10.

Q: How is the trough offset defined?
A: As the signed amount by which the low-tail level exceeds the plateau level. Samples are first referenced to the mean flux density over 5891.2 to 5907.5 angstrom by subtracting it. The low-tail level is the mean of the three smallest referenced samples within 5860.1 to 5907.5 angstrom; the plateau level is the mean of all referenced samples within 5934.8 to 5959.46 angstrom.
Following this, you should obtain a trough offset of -1.3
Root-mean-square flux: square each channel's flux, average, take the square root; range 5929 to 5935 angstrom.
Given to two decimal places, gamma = 6.49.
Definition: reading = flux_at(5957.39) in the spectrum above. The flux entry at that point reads 6.07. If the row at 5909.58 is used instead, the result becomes 4.93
